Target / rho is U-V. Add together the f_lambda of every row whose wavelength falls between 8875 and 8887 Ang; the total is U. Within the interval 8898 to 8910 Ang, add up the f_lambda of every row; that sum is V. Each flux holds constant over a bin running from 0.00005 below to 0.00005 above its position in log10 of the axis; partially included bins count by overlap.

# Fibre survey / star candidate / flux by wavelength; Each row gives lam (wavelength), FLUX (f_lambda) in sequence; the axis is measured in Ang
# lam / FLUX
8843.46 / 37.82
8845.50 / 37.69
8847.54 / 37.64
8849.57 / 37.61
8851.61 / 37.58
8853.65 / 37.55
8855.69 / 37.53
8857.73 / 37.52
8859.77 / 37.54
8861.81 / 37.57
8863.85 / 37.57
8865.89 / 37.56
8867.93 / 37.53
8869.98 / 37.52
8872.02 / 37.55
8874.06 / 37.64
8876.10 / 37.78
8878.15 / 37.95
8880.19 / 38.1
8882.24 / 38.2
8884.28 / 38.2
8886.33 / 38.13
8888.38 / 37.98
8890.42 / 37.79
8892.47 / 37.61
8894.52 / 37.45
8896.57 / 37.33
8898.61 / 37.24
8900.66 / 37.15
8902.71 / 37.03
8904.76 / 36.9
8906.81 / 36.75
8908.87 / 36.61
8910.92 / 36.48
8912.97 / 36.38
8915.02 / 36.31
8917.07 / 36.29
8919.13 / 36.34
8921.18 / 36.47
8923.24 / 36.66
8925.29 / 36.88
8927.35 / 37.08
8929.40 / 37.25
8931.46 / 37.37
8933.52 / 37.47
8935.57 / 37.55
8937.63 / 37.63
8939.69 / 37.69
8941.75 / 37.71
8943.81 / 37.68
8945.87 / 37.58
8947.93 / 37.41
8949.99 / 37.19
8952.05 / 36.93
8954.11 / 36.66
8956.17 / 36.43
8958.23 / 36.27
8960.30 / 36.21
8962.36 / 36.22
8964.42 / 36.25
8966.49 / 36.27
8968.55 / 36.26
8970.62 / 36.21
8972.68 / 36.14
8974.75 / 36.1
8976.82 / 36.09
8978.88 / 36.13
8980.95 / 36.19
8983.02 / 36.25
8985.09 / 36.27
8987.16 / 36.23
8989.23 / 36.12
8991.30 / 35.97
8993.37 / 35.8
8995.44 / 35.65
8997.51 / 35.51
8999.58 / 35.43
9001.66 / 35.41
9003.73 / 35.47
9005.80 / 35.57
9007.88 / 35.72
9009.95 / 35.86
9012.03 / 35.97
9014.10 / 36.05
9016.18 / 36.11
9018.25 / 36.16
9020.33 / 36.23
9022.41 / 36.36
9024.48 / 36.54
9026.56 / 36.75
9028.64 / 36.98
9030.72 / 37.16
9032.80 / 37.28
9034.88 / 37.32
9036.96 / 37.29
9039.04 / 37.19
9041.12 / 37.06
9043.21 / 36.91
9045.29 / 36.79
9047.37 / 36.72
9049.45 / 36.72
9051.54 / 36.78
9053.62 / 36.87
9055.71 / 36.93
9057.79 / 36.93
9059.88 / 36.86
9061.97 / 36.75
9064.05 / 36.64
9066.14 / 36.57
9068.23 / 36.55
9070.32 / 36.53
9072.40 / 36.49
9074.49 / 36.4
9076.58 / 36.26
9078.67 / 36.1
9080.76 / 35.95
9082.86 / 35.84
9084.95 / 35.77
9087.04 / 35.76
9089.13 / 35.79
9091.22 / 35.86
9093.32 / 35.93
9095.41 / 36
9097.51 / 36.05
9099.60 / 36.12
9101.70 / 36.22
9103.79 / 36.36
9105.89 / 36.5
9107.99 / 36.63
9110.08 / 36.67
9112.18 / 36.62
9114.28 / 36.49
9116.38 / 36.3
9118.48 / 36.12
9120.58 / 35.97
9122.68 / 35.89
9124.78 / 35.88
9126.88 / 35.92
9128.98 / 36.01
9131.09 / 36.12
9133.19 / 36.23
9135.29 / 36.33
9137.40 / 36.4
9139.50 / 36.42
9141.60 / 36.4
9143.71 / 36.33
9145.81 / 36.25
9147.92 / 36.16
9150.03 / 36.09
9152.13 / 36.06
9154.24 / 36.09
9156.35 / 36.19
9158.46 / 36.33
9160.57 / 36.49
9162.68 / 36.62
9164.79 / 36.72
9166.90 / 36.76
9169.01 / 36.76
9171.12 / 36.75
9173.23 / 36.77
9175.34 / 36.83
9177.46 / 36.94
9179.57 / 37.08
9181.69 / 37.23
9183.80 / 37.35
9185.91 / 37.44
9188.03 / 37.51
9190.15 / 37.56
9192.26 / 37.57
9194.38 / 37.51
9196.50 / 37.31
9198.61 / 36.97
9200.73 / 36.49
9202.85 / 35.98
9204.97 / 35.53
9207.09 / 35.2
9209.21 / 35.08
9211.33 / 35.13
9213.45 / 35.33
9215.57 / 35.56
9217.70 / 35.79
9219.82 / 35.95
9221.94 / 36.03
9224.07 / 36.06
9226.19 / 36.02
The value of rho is 7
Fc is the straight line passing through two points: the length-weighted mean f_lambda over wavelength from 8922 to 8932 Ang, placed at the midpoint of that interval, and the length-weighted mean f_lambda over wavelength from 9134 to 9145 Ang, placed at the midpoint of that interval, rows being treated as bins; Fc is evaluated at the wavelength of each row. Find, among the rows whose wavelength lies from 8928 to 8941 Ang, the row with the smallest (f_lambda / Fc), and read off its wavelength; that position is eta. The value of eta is 8929.40 Ang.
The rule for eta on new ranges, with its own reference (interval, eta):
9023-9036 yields 9024.48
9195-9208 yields 9207.09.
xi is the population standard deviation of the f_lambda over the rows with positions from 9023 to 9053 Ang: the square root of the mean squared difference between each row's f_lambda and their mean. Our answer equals 0.25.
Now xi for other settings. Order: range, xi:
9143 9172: 0.26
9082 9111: 0.31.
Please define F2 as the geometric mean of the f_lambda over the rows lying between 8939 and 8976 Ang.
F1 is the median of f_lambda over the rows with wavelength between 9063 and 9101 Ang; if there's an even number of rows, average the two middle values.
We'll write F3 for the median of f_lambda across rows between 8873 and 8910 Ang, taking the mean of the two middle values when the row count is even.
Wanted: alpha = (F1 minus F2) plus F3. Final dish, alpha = 37.0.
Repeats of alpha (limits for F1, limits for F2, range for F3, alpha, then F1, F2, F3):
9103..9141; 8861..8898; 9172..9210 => 35.6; 36.3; 37.7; 37.0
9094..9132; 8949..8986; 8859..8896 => 37.4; 36.1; 36.3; 37.6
